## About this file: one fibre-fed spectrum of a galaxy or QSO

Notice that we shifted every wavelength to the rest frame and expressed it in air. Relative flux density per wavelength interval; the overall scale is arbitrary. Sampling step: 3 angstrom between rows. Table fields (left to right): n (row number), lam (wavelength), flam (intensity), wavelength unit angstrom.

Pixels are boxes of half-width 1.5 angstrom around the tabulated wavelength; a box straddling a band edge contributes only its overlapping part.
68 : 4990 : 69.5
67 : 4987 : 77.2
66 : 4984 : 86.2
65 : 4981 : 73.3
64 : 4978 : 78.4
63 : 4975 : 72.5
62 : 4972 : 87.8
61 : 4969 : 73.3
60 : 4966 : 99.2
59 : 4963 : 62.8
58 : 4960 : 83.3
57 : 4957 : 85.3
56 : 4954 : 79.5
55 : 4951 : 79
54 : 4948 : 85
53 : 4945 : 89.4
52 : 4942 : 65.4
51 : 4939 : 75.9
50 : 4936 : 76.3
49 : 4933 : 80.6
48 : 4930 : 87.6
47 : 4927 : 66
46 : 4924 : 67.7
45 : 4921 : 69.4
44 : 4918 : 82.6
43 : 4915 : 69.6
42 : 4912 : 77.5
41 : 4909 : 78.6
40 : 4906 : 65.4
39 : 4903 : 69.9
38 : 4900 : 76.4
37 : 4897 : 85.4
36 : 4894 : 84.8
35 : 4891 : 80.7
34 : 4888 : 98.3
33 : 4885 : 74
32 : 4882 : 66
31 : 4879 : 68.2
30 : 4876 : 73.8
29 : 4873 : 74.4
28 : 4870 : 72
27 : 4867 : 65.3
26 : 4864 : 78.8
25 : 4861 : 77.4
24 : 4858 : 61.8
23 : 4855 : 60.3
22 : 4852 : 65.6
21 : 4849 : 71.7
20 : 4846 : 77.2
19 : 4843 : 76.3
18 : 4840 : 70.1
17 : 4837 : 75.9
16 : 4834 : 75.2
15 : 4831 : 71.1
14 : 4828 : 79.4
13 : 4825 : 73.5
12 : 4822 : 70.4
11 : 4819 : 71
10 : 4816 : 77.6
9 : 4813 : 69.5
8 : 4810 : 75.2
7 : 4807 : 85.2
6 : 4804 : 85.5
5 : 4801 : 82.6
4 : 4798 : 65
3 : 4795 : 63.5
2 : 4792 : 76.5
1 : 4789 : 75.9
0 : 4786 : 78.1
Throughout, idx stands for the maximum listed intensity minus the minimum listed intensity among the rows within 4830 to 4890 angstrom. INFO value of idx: 38.0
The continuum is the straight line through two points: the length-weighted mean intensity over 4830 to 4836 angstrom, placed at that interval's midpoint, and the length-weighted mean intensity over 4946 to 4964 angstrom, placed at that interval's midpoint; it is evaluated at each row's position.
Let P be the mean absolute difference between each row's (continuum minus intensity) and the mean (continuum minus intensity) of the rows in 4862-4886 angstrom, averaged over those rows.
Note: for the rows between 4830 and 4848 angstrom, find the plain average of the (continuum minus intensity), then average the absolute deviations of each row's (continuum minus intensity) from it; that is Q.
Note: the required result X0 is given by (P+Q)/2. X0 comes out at 3.1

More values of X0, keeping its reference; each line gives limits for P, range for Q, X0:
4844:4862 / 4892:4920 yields 6.1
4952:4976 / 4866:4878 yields 5.7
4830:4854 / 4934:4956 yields 4.2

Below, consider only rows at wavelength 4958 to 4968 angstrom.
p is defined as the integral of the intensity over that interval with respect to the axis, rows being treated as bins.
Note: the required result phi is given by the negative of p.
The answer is -815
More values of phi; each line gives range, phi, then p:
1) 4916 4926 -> -727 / 727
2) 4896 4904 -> -617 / 617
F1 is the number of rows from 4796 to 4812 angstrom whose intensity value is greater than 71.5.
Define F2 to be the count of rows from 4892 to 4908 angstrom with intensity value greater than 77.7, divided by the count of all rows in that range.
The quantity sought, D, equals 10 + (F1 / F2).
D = 20.0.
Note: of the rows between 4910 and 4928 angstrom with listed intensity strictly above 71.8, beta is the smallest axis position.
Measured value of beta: 4912 angstrom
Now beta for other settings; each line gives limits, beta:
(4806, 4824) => 4807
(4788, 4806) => 4789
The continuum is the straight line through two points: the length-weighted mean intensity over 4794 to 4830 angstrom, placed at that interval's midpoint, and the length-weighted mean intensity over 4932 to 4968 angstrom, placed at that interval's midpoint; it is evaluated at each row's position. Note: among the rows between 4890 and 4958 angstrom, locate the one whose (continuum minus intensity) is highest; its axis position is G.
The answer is 4942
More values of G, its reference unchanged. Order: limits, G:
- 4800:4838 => 4813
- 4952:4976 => 4963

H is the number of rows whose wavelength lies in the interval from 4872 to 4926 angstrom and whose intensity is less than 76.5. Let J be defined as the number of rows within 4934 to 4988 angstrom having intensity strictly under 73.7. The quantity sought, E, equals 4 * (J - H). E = -24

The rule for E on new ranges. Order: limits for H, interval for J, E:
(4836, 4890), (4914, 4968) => -32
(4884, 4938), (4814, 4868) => 4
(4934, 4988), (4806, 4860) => 12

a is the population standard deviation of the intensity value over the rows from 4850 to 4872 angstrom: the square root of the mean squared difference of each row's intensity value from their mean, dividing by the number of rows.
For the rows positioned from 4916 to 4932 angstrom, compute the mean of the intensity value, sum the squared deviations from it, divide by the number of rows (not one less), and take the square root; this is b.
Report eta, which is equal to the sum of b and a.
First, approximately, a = 7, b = 8.7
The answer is 16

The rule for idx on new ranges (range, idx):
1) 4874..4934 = 32.9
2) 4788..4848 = 22.0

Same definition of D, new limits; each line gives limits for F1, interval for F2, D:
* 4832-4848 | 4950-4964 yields 15.0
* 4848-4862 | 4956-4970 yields 13.3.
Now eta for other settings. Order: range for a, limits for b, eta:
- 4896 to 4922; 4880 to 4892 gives 18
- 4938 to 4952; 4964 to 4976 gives 19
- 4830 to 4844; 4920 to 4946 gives 11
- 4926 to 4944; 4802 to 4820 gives 14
